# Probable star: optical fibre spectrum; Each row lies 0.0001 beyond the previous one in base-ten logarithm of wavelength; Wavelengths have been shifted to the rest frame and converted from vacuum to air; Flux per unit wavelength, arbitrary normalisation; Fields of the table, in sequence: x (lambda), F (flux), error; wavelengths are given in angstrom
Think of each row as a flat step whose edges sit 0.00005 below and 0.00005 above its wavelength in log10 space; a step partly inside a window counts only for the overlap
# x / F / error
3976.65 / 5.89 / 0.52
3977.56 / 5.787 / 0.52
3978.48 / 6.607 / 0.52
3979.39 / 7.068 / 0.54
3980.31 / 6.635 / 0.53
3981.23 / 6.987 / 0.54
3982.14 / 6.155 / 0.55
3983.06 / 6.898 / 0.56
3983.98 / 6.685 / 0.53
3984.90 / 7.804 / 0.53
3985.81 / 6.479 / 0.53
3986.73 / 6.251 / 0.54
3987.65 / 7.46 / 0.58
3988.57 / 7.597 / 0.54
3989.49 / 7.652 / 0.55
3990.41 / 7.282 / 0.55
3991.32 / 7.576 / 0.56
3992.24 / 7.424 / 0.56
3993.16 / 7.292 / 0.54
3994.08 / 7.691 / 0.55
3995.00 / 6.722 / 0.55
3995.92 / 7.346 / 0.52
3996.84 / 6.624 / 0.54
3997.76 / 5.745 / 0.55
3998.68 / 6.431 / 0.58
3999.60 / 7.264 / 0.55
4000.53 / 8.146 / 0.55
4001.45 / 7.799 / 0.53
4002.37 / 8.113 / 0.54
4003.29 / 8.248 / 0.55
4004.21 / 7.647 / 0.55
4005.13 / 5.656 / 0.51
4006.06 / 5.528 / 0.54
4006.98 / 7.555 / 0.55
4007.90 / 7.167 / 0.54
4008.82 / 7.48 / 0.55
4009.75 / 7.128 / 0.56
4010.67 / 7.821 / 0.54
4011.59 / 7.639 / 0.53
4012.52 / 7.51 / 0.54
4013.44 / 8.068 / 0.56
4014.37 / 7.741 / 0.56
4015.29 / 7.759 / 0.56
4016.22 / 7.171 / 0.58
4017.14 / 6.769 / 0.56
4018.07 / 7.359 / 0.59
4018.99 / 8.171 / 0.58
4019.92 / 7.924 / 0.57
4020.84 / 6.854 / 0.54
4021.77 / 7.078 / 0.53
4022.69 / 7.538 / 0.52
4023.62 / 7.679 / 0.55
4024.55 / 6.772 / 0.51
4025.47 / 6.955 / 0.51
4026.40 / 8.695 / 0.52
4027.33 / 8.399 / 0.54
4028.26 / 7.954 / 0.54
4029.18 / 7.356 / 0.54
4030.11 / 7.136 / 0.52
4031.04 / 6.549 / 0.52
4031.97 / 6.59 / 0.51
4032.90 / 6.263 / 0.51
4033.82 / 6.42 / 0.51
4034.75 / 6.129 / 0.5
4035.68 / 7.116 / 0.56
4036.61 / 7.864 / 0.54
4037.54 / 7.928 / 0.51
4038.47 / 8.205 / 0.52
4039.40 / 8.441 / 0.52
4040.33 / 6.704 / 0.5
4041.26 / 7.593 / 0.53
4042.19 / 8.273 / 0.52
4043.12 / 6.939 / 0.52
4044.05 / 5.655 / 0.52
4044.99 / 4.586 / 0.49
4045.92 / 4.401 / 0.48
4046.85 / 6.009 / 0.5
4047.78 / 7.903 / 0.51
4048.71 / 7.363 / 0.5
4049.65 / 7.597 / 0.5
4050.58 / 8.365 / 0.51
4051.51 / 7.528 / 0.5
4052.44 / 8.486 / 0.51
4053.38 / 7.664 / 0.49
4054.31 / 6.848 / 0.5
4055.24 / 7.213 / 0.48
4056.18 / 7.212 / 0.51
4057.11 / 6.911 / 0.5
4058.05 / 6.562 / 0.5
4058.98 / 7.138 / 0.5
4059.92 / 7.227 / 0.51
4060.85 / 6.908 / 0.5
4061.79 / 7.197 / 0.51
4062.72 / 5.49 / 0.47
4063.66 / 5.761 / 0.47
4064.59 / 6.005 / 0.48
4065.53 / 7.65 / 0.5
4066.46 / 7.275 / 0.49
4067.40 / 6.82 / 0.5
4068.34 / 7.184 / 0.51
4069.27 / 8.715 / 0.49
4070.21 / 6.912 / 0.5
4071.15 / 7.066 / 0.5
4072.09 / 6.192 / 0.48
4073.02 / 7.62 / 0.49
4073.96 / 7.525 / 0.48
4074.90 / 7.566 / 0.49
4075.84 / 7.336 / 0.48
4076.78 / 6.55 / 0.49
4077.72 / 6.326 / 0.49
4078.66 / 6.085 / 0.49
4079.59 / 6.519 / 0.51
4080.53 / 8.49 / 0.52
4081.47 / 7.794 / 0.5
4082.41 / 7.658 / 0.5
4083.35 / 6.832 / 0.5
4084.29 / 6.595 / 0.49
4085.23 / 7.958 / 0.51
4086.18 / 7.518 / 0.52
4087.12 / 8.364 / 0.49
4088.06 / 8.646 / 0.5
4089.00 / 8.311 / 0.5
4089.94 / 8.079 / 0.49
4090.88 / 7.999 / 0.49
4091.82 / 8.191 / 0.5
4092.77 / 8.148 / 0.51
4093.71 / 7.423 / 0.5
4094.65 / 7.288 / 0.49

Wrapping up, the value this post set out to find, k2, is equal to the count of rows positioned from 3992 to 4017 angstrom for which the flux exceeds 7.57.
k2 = 11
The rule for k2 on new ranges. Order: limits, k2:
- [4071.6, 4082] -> 3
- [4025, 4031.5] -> 3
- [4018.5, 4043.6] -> 12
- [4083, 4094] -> 8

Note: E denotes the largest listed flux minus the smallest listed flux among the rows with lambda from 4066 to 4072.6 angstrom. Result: 2.52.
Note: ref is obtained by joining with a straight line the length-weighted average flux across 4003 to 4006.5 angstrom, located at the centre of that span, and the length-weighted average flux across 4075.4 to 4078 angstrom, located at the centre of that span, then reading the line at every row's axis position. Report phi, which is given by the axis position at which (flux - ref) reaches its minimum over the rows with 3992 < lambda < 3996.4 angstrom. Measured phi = 3995.00 angstrom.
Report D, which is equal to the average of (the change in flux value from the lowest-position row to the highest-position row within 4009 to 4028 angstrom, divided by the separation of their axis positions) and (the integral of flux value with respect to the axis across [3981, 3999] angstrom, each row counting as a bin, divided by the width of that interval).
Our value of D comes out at 3.54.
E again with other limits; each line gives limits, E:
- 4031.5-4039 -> 2.08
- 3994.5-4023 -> 2.72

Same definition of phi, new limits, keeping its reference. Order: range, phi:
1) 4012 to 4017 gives 4016.22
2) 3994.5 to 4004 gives 3997.76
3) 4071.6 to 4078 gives 4072.09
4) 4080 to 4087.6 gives 4084.29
